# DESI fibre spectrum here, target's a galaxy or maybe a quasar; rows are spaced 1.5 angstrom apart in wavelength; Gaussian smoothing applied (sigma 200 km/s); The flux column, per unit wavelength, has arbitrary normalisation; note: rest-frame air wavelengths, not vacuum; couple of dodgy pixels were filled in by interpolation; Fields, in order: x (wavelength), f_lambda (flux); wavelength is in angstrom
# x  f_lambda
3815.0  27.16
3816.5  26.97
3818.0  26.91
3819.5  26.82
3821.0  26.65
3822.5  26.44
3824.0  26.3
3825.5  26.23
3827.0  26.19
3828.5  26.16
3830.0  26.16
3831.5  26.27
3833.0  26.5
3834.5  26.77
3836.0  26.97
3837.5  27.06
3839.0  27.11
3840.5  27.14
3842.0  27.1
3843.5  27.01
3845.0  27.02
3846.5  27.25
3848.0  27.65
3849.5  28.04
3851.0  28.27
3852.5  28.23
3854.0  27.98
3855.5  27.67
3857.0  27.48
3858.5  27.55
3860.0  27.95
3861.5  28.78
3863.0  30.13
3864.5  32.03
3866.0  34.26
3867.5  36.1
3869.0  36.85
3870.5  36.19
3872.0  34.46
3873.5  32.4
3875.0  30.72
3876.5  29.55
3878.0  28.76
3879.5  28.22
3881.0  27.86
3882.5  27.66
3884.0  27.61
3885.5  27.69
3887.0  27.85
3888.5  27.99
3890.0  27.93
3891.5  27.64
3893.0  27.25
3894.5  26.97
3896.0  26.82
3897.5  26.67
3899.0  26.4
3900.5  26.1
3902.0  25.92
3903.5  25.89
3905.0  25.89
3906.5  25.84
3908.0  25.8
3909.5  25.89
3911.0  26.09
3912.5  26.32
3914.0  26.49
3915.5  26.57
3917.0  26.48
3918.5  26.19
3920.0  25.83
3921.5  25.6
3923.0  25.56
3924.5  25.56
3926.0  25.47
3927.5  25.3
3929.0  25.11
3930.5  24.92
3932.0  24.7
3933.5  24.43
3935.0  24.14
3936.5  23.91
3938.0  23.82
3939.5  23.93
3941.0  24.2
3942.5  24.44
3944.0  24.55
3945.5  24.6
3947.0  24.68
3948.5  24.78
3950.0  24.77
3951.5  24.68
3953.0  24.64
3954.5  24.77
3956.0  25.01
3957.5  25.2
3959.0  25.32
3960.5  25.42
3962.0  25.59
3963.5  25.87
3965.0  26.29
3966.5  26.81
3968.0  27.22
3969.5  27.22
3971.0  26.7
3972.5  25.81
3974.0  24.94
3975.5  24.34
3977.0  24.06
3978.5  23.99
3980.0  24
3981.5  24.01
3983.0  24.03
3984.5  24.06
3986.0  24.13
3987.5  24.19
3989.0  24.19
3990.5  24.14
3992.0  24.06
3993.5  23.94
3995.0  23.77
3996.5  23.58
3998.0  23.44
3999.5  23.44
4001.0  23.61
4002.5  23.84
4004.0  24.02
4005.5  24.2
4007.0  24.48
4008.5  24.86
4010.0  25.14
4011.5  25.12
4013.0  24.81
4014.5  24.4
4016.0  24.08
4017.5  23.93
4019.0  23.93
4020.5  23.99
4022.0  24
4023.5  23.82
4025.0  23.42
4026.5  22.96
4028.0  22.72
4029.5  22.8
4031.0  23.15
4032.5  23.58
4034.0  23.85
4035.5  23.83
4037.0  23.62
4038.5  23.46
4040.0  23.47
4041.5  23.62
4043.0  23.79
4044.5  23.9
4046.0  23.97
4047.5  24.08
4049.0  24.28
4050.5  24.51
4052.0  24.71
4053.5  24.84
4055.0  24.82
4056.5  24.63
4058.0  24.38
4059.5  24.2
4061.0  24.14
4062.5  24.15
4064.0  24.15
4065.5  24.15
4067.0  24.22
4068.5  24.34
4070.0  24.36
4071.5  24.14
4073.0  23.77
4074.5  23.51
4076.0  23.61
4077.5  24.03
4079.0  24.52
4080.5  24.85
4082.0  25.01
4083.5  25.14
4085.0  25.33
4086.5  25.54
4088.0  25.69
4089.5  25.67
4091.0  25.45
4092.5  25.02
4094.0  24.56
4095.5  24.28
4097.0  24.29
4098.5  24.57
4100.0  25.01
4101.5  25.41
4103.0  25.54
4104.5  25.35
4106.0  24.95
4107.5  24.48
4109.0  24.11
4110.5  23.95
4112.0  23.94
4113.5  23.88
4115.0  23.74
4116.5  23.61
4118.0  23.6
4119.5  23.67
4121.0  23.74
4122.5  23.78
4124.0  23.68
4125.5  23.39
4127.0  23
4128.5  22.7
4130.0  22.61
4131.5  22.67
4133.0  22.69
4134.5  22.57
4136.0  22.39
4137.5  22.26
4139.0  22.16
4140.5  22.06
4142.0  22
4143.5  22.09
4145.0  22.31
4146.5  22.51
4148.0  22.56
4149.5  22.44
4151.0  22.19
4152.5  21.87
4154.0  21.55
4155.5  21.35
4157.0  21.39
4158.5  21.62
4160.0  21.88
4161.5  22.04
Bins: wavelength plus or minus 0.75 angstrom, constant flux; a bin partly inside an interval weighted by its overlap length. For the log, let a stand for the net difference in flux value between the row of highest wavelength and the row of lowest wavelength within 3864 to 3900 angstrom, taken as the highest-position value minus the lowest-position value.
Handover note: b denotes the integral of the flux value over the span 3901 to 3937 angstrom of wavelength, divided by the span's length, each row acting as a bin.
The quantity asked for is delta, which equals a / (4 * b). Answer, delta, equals -0.05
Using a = -6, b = 26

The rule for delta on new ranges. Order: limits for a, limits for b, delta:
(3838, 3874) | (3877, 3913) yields 0.05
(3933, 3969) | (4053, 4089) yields 0.03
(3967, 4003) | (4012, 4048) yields -0.04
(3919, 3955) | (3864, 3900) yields -0.01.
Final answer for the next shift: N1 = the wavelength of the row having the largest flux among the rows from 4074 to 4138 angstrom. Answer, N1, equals 4088.0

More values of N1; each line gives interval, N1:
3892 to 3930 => 3893.0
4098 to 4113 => 4103.0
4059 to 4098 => 4088.0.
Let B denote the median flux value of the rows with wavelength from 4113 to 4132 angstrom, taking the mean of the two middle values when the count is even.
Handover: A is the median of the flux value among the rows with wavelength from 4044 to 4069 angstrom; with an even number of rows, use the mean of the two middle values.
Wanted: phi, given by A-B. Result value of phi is 0.6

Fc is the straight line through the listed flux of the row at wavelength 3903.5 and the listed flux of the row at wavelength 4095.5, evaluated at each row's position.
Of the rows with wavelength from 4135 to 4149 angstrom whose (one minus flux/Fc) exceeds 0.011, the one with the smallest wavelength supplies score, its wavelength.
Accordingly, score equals 4136.0 angstrom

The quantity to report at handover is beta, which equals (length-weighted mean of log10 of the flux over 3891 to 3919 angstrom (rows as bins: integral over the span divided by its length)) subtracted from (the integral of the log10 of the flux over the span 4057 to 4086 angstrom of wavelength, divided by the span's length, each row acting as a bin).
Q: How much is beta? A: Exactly -0.04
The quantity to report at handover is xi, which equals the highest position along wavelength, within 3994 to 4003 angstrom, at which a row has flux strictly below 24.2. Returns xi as 4002.5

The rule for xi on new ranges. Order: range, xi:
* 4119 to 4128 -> 4127.0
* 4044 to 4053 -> 4047.5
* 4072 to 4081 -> 4077.5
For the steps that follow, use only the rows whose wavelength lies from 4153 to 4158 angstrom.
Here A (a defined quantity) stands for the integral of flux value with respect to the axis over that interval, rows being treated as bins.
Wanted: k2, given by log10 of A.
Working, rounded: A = 107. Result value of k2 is 2.0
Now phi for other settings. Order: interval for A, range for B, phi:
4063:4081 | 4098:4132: 0.4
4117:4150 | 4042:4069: -1.6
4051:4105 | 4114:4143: 1.9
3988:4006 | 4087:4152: 0.2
